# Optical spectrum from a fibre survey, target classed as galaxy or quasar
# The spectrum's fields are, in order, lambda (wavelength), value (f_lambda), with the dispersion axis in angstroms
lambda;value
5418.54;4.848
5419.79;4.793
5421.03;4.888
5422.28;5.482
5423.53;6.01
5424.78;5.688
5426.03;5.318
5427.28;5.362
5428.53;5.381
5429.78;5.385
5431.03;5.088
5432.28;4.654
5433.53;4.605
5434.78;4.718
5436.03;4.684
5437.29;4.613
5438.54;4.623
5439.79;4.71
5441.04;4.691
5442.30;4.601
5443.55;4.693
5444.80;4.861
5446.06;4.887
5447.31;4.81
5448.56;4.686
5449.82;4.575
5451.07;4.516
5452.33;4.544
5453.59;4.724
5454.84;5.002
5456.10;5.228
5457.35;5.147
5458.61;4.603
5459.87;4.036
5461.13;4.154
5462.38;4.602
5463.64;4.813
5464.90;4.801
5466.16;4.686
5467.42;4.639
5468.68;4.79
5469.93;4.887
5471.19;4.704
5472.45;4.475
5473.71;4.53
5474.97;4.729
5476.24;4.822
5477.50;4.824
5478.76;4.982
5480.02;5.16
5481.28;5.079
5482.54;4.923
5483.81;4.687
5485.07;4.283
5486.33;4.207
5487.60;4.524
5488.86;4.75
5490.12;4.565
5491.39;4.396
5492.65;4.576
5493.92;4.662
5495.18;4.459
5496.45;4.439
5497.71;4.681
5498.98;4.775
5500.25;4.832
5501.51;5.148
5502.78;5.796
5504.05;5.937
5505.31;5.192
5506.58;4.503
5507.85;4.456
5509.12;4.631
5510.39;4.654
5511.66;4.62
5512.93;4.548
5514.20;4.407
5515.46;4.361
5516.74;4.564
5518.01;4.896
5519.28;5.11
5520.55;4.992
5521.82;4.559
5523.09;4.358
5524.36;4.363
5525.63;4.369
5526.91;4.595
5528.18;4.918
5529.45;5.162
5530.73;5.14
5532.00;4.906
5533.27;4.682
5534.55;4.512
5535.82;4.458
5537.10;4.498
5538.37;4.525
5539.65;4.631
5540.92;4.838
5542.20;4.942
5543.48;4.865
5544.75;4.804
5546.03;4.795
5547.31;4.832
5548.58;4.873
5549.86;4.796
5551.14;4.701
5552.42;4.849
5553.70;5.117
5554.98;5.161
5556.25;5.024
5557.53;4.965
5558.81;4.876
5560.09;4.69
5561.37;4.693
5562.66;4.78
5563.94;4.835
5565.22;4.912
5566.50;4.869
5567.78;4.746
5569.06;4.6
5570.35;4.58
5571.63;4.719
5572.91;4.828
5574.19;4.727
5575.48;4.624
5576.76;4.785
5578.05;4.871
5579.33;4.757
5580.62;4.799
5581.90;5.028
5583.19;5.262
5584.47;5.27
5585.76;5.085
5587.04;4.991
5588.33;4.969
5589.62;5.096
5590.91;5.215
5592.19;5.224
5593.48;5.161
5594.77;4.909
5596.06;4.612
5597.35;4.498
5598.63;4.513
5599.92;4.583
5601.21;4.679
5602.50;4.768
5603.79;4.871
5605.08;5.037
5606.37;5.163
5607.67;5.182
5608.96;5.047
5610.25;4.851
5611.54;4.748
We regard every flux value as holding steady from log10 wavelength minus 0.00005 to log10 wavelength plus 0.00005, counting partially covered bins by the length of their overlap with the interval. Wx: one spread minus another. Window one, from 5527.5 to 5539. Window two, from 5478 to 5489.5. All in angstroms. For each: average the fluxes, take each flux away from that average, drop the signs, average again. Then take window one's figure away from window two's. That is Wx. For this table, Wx 0.03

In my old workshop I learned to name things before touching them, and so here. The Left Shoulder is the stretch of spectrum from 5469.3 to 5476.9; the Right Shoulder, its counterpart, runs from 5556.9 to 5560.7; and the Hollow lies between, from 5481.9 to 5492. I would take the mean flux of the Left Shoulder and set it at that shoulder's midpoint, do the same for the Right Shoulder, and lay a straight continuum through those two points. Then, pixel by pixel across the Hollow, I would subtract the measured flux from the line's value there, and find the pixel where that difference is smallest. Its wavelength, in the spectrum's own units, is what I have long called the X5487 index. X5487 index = 5482.54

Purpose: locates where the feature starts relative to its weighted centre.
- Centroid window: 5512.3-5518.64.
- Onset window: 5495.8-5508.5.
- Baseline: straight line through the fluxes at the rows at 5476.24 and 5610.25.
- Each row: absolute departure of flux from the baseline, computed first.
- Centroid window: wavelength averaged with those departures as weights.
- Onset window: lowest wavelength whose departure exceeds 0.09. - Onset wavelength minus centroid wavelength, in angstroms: -18.5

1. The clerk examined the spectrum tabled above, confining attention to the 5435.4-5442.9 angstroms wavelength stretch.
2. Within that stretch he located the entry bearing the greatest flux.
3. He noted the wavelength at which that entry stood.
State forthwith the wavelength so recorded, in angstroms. 5439.79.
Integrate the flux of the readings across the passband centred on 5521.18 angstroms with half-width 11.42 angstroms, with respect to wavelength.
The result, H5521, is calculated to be 107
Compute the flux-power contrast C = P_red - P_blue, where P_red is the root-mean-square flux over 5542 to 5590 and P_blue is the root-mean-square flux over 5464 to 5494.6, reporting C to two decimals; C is 0.17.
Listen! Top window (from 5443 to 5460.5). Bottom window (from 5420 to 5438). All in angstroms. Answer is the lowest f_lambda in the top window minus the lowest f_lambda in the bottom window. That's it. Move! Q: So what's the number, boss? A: -0.57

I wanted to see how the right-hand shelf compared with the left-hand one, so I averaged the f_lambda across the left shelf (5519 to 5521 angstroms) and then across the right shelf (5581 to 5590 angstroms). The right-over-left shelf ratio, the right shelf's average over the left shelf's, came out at 1.01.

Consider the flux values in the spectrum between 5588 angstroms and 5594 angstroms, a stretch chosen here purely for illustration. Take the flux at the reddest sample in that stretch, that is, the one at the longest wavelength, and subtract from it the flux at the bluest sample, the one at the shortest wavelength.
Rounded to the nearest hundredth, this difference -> 0.19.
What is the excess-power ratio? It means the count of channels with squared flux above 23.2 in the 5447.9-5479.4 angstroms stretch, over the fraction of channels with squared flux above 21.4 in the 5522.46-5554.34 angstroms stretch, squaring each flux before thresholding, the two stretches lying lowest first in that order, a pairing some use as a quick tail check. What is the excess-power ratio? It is 10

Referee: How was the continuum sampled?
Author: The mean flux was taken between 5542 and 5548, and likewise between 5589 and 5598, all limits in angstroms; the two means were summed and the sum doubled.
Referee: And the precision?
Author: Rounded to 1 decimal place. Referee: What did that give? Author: 19.6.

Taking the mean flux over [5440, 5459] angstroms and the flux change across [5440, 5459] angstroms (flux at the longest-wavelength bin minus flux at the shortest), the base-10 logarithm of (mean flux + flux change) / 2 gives 0.370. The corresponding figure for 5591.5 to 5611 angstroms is 0.352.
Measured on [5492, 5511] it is 0.392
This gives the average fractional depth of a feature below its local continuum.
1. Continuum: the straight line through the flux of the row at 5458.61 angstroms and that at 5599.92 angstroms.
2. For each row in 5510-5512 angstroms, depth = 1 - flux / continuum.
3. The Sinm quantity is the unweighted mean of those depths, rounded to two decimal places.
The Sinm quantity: -0.01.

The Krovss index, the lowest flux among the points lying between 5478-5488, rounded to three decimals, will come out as 4.207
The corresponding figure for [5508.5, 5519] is 4.361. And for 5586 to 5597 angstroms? 4.612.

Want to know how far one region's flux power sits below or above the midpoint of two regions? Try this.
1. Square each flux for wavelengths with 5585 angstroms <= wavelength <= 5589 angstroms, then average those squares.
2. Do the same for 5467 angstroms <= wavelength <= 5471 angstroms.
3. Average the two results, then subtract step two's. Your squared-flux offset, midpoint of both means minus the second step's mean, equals 1.2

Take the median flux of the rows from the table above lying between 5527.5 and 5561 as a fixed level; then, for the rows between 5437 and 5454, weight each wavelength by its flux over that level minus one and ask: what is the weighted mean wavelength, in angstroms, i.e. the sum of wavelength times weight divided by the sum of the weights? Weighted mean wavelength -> 5445.8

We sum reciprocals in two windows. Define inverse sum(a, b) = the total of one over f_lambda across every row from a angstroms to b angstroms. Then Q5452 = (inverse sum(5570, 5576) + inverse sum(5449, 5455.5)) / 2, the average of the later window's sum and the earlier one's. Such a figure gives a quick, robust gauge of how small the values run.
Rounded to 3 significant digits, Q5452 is 1.07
